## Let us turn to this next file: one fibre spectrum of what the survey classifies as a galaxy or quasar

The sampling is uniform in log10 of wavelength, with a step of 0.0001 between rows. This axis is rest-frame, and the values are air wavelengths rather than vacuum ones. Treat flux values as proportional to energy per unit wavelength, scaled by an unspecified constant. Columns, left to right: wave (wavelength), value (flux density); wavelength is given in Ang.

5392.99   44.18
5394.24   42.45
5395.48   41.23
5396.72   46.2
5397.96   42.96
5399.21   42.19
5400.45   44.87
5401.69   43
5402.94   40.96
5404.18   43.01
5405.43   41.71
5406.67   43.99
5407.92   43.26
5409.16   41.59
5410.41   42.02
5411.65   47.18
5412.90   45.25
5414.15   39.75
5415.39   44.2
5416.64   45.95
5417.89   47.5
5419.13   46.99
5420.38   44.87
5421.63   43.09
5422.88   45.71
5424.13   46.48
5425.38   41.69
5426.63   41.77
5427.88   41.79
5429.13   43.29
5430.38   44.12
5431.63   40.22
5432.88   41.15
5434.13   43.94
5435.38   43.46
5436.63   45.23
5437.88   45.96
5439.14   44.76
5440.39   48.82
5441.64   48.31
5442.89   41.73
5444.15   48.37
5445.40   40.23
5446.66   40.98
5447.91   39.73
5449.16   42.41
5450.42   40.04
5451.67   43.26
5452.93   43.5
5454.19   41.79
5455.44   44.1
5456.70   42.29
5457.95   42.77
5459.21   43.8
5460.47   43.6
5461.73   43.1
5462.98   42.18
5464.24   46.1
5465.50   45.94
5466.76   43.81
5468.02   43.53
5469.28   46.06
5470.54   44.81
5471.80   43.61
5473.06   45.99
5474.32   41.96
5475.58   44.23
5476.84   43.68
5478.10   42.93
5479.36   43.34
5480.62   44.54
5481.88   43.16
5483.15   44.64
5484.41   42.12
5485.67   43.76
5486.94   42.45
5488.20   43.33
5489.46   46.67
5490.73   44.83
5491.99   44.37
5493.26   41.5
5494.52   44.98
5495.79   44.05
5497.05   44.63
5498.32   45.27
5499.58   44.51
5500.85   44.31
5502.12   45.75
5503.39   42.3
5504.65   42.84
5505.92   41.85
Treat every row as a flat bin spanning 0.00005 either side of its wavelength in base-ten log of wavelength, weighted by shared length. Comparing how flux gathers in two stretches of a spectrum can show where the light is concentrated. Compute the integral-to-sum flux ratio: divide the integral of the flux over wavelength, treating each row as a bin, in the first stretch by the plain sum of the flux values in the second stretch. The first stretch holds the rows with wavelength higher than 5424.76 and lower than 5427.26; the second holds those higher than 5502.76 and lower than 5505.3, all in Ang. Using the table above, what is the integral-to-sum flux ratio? 1.22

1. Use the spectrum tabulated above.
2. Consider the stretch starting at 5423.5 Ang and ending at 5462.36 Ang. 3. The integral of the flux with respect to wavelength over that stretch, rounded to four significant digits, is 1683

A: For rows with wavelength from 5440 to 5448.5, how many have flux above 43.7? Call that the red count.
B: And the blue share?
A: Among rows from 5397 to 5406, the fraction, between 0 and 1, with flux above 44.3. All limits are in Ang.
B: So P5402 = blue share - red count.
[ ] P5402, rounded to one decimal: -2.9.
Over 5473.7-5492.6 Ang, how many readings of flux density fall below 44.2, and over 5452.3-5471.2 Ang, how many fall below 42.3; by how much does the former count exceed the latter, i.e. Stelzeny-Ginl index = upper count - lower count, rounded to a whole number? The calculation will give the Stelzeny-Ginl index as 6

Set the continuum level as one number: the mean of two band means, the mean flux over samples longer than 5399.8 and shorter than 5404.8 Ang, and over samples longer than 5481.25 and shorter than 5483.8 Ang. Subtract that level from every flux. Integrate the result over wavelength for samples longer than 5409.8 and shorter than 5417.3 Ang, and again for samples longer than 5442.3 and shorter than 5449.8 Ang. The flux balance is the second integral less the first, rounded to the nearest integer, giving -14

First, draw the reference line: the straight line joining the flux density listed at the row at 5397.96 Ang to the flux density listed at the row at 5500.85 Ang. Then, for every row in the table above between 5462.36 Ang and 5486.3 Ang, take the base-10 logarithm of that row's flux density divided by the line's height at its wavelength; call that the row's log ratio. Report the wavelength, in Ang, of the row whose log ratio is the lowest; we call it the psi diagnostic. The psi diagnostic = 5474.32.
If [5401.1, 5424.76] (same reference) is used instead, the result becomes 5414.15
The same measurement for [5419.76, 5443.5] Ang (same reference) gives 5431.63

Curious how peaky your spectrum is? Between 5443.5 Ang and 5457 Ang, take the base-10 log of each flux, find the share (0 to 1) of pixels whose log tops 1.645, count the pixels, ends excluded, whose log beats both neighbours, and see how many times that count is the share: 44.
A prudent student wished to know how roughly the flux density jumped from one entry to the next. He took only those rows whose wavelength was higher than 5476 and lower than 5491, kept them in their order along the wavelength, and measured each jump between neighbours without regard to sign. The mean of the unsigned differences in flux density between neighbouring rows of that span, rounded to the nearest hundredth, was 1.52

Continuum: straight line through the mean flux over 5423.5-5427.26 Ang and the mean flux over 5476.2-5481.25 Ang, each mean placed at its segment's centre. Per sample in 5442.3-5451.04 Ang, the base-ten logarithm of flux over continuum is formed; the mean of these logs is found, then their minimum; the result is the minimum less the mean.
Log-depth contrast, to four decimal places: -0.0226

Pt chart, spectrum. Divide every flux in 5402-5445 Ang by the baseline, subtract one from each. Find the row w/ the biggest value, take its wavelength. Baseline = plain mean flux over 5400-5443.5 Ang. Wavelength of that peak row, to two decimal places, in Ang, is 5440.39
